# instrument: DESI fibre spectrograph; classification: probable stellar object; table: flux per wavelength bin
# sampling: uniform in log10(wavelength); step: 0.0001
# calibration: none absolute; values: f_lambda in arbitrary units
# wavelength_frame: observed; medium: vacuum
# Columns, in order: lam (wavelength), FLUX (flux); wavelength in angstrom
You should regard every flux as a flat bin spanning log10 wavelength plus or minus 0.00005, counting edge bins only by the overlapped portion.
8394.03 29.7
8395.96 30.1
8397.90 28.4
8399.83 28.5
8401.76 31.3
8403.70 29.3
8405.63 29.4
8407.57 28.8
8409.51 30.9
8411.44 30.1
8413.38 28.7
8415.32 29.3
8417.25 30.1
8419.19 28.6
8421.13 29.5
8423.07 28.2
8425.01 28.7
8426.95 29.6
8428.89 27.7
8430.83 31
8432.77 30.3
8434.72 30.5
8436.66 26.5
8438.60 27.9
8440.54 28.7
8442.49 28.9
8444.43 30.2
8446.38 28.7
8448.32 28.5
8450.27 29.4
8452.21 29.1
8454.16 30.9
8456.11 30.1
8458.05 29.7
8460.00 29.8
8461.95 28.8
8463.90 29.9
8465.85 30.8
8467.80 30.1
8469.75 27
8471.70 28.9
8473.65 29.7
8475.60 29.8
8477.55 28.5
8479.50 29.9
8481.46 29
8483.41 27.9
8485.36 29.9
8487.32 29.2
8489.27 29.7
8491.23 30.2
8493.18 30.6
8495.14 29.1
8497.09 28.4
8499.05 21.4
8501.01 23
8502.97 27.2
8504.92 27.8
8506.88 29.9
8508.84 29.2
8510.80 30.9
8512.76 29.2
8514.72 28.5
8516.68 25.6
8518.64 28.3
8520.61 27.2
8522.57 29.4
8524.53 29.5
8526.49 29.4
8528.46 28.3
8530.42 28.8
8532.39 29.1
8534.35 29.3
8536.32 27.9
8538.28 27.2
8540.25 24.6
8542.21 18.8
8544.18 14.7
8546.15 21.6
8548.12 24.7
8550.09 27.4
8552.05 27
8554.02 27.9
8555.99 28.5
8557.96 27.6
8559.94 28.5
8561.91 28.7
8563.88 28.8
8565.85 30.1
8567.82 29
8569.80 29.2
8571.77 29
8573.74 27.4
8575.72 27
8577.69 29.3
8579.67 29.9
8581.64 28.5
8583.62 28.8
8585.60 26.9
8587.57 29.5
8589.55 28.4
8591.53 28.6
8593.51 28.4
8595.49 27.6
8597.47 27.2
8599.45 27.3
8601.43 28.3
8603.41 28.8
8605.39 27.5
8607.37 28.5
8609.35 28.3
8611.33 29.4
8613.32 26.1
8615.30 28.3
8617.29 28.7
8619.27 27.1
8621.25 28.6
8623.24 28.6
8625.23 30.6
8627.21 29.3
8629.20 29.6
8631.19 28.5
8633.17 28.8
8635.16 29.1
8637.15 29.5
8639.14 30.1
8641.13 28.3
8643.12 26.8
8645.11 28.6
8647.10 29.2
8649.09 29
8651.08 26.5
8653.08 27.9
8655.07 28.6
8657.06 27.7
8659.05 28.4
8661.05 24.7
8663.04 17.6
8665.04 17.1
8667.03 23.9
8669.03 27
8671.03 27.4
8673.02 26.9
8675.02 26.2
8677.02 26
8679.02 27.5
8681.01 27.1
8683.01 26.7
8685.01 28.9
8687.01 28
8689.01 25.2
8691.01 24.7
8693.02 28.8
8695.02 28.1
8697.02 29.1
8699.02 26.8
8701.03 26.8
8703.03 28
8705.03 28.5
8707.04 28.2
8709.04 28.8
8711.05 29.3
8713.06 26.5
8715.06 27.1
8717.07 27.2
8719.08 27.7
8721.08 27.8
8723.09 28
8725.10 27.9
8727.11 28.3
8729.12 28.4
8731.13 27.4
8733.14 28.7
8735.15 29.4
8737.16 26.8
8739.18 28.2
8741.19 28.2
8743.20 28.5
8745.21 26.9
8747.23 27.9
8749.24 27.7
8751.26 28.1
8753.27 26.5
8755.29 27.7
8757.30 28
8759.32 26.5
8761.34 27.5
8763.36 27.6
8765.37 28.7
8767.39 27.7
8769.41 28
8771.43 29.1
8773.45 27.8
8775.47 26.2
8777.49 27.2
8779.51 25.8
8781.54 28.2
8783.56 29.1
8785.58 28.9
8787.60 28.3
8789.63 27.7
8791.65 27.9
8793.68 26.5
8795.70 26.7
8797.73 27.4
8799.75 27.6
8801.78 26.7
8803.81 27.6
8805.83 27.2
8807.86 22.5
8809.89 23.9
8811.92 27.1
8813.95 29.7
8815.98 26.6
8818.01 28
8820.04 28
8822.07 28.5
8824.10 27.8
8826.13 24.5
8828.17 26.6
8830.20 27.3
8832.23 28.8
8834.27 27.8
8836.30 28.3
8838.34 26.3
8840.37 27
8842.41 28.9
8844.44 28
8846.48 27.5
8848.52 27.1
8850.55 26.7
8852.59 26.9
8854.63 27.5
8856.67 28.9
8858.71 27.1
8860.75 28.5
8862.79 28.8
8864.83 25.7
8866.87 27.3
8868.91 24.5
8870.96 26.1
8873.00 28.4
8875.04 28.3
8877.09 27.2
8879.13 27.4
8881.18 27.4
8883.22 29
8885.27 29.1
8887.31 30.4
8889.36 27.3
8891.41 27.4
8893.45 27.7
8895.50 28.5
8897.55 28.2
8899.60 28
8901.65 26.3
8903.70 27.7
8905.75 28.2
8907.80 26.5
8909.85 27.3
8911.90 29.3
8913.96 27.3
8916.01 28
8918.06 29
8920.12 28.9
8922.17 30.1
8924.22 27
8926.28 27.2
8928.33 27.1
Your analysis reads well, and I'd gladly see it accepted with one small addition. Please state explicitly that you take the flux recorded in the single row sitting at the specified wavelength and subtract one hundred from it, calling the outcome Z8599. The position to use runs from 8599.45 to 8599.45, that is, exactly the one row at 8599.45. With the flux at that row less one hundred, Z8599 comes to -72.7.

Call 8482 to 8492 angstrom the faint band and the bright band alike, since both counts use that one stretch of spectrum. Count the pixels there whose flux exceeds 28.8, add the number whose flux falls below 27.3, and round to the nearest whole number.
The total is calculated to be 4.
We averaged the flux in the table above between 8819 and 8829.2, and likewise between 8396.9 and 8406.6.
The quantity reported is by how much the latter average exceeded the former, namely 2.30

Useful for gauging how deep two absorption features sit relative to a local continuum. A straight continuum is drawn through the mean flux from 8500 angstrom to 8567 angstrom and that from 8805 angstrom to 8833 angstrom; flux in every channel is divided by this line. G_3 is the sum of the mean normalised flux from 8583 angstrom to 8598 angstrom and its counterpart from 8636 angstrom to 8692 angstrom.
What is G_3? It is 2.02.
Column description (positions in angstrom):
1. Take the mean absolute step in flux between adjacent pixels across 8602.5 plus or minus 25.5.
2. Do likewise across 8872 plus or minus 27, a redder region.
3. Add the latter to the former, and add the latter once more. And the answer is 3.23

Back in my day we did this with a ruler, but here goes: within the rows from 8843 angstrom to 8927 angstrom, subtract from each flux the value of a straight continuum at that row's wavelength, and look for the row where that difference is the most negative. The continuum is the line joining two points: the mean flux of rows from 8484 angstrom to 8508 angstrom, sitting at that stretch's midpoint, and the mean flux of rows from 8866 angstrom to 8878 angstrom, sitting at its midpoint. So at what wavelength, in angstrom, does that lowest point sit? 8868.91 angstrom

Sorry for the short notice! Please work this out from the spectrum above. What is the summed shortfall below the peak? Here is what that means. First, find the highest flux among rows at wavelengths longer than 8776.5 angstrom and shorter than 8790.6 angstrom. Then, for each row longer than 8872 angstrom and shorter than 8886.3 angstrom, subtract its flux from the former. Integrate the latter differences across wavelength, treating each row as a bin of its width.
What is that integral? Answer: 14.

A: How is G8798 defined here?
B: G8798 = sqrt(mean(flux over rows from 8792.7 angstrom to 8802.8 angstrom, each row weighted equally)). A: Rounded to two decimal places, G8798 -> 5.19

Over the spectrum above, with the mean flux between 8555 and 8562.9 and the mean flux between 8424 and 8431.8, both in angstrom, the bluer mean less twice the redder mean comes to -27.4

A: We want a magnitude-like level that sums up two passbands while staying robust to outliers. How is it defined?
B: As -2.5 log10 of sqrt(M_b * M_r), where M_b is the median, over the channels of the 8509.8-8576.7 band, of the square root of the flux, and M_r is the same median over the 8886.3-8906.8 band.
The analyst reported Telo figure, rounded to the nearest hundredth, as -1.81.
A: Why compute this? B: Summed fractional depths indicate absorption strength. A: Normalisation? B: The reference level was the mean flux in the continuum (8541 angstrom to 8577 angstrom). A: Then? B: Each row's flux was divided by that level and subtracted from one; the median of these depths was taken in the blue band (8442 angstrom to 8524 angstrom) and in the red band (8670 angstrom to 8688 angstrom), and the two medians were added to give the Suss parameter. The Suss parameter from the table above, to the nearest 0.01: -0.13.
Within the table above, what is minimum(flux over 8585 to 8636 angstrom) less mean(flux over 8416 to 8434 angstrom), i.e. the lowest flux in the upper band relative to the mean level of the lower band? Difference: -3.2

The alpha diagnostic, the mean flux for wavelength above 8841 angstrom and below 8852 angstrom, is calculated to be 27.6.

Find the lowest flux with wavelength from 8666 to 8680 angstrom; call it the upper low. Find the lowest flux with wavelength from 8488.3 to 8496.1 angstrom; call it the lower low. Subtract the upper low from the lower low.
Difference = 5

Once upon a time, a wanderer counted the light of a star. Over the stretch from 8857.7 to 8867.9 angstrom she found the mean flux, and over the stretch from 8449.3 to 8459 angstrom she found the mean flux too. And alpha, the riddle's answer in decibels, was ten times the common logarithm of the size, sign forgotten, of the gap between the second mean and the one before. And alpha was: 3.7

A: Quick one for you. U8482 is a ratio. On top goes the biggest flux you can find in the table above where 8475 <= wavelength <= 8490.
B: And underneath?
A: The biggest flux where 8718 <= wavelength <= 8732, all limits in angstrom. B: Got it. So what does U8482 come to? 1.05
